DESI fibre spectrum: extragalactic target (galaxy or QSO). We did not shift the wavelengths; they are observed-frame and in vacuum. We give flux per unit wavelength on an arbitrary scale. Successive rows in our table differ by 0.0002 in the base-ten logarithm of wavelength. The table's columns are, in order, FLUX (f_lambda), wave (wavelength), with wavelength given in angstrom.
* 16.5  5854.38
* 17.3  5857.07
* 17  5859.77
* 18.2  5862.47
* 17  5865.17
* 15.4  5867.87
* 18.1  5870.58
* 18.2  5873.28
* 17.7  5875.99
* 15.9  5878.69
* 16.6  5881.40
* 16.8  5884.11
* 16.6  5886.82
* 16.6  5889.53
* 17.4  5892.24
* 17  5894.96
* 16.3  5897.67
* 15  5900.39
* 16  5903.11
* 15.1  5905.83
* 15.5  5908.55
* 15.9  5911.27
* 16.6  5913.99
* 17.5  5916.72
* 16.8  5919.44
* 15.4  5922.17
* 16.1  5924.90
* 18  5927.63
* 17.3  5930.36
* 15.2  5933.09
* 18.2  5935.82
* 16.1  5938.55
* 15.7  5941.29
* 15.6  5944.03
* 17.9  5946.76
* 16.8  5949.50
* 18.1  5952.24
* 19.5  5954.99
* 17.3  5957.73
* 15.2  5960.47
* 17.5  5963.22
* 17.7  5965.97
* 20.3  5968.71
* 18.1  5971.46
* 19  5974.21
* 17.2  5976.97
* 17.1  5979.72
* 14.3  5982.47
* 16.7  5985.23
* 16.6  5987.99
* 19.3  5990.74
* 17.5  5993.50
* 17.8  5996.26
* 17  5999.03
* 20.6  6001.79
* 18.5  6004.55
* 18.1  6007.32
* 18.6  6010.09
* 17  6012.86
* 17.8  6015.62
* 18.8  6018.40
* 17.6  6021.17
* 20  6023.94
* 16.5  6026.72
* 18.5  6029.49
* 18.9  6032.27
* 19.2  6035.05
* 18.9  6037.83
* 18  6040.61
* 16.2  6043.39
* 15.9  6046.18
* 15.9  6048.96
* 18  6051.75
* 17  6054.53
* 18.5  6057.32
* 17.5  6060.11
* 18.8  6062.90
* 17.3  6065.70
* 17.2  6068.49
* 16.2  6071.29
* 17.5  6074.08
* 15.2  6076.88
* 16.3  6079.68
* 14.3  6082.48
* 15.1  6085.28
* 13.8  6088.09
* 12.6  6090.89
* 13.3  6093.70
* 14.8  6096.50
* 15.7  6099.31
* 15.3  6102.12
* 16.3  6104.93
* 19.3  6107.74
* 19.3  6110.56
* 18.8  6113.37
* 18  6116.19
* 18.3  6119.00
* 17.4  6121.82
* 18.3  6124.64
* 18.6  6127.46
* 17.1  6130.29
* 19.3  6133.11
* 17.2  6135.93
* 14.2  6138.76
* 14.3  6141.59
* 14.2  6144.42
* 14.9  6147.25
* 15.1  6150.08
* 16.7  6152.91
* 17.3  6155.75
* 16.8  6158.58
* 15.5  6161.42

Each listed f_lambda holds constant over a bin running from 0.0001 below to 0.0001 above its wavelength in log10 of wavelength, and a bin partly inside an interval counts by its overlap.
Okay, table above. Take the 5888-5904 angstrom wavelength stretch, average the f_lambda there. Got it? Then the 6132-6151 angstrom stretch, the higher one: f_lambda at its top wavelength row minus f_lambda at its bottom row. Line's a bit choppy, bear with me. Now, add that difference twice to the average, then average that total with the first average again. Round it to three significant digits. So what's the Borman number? 12.2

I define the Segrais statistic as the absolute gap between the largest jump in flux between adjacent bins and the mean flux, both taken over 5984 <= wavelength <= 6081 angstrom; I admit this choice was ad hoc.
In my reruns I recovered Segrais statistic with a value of 14.1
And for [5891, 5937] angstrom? 13.4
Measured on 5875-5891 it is 14.9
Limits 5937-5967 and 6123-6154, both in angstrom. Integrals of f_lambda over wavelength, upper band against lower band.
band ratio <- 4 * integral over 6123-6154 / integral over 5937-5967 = 4.0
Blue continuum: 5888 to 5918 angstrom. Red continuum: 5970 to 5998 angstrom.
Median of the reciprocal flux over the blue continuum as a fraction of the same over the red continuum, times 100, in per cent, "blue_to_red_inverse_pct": 106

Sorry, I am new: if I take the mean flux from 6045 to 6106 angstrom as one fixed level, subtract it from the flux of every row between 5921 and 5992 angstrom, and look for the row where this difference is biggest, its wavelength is 5968.71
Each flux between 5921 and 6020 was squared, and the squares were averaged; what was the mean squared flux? 306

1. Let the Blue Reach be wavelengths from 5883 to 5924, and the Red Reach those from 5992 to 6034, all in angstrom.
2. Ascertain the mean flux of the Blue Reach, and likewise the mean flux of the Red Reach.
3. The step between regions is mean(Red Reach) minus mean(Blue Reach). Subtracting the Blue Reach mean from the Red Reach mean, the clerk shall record 1.9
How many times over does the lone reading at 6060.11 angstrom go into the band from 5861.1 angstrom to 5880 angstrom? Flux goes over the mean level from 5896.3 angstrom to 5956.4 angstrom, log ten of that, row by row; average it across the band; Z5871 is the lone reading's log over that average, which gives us 1.5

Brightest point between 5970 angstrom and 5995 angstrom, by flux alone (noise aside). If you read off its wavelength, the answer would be 5990.74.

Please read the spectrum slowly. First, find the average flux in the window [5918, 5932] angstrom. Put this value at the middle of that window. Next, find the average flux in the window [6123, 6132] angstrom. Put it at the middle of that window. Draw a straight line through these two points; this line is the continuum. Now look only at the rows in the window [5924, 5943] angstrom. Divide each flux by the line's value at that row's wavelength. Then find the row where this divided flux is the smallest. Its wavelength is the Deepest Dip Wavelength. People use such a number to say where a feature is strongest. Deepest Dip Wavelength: 5933.09 angstrom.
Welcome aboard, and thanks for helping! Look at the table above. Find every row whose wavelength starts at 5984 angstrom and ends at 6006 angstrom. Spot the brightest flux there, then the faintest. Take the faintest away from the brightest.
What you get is 4.0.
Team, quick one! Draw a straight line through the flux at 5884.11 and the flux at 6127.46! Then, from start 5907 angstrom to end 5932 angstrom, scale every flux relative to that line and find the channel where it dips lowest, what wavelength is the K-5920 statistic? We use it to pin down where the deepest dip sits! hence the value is 5922.17 angstrom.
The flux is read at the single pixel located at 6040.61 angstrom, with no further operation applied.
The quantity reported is 18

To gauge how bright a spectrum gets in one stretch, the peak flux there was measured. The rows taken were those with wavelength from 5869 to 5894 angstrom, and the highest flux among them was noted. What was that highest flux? 18.2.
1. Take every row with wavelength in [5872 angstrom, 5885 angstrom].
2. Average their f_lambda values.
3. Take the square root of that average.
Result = 4.13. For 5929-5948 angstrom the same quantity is 4.07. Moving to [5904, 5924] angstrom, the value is 4.01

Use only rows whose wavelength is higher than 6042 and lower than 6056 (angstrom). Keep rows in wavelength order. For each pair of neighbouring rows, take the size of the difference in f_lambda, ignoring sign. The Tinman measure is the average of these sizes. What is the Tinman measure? 0.85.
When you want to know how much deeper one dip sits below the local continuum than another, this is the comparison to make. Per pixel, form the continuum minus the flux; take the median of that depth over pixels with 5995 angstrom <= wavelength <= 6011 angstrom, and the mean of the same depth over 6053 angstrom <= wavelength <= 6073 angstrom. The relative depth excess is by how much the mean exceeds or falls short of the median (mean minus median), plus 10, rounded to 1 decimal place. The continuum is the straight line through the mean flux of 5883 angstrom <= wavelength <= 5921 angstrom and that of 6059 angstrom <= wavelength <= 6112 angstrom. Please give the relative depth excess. 10.7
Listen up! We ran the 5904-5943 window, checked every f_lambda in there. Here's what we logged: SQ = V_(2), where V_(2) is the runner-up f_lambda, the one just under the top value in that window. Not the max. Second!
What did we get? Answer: 18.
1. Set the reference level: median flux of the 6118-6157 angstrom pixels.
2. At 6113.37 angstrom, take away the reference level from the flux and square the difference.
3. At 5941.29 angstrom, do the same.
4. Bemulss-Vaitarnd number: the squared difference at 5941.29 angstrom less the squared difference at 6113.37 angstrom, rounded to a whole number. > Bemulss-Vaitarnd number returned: -1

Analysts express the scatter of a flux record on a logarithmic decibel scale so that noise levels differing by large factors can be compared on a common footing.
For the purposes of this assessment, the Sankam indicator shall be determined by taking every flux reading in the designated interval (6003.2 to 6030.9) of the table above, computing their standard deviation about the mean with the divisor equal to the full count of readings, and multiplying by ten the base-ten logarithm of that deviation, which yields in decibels -0.3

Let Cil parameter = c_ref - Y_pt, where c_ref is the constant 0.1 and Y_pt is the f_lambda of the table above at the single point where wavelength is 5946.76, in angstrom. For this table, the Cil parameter -17.8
